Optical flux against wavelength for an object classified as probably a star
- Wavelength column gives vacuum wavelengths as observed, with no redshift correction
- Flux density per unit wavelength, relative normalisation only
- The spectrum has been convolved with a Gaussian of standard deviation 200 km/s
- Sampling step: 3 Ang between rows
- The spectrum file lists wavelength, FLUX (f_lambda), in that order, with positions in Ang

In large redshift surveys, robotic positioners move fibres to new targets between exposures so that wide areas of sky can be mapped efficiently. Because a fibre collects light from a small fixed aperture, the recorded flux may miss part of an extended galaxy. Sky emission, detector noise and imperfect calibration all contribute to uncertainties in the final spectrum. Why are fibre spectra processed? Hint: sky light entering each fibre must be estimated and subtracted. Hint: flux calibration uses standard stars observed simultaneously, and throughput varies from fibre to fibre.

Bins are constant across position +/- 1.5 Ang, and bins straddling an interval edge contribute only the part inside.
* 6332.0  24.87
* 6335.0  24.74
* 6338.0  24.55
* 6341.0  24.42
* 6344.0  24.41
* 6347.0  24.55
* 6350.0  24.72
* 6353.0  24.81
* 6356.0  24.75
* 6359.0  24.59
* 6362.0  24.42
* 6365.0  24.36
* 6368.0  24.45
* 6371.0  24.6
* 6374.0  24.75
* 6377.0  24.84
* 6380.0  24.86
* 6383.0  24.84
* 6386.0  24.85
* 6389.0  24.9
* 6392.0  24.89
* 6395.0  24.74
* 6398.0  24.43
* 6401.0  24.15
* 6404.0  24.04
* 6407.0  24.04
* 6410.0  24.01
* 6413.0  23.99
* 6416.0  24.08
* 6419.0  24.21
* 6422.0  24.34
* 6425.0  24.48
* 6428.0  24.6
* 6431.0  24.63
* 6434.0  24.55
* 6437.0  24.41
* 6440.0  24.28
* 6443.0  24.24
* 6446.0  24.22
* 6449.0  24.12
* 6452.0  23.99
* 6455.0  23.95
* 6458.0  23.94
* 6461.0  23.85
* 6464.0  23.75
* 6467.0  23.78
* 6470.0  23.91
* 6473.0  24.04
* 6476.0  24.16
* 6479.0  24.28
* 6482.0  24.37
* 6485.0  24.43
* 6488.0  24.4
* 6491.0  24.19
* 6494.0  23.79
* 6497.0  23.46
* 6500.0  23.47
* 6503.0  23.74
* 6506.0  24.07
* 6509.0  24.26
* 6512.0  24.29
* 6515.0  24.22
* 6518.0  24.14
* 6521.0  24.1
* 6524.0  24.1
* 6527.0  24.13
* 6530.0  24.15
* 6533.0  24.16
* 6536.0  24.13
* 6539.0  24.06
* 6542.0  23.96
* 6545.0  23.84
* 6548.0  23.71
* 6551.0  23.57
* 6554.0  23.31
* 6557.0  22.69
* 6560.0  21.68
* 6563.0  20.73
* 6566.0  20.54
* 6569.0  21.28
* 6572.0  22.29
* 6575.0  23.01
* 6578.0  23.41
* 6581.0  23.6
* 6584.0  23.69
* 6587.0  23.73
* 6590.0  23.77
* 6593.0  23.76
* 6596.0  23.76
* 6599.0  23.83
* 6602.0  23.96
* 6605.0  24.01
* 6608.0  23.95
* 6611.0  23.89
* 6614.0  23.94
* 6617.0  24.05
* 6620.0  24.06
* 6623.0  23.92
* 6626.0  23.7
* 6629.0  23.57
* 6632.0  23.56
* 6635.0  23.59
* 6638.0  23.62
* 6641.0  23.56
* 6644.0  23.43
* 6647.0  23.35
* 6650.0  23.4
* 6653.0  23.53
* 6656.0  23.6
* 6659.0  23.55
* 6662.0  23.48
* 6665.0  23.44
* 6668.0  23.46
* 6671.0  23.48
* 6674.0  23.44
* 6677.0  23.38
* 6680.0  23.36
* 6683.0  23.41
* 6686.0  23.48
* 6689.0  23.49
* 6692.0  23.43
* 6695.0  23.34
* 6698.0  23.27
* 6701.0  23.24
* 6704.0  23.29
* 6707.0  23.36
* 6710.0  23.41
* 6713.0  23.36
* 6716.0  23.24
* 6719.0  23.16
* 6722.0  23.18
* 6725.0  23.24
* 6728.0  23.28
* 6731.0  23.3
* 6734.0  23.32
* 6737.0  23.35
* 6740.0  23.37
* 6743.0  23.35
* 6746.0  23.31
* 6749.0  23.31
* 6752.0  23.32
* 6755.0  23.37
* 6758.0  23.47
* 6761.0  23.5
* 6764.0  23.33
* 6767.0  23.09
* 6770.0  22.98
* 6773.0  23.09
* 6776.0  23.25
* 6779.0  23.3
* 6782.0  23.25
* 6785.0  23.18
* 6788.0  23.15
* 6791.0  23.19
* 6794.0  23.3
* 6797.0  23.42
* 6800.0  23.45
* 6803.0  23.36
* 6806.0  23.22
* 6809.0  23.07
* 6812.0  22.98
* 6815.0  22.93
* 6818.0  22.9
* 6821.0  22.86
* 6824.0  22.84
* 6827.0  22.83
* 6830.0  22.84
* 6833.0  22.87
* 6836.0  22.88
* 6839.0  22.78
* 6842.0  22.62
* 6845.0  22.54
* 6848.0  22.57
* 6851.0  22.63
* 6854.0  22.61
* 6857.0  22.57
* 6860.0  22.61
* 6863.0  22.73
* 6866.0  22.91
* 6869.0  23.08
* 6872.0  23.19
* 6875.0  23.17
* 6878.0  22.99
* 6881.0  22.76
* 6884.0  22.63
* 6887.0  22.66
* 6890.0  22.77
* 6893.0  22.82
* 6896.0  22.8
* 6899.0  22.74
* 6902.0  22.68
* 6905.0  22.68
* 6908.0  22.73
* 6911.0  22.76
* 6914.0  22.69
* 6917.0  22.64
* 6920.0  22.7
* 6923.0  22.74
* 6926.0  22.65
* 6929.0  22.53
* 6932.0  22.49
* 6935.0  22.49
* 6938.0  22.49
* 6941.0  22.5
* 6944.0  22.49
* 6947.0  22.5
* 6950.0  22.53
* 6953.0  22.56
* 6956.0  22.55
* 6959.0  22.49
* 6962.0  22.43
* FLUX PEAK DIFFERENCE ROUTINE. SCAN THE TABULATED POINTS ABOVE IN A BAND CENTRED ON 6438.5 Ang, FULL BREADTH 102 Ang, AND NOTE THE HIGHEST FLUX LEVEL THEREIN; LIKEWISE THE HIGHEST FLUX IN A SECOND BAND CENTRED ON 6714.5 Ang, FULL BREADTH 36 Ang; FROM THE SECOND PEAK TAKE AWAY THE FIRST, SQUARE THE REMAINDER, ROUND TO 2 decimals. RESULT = 2.22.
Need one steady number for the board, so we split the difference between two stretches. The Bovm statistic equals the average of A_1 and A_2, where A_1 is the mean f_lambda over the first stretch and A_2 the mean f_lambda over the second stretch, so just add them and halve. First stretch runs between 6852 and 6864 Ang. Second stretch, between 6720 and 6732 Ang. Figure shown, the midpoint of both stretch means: 22.9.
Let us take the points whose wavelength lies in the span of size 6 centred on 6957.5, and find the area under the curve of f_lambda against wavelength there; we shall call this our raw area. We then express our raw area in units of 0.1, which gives 1351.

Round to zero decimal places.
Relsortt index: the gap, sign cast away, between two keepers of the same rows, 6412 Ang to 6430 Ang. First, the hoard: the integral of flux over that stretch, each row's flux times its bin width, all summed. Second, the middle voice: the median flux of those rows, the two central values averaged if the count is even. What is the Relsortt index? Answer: 413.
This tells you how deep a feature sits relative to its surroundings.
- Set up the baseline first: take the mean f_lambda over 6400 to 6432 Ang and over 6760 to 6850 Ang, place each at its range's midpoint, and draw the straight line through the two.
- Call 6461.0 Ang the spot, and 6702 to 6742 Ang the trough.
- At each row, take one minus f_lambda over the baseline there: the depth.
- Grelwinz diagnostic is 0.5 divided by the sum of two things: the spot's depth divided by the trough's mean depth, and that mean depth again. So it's 0.0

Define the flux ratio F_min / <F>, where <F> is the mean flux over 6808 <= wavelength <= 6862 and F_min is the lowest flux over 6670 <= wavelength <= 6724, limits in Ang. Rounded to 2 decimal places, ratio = 1.02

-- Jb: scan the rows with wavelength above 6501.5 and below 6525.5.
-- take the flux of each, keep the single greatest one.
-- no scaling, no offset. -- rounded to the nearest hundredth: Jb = 24.29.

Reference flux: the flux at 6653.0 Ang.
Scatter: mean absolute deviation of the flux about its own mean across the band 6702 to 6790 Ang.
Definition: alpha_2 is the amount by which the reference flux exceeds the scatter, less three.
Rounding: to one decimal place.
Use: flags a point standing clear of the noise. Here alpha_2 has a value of 20.4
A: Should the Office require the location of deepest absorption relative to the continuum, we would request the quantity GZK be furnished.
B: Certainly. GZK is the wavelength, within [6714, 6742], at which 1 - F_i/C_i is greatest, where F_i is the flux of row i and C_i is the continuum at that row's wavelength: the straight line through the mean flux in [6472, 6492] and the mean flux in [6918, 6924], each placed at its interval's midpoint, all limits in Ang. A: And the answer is 6719.0 Ang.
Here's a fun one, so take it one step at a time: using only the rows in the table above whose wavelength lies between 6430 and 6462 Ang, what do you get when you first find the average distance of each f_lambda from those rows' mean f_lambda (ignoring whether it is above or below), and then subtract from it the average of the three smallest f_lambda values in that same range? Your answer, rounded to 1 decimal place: -23.7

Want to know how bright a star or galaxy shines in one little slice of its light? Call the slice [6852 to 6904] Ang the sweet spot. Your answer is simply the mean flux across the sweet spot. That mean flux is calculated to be 22.8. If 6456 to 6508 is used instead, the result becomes 24.0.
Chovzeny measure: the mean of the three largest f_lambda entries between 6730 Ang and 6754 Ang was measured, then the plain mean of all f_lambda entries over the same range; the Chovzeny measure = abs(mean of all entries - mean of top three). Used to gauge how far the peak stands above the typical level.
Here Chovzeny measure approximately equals 0.03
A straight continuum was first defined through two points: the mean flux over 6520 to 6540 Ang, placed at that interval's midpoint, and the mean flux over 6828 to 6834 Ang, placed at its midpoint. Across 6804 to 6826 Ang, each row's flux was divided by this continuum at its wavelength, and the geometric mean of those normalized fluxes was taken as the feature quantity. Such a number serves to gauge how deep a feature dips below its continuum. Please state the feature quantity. 1.00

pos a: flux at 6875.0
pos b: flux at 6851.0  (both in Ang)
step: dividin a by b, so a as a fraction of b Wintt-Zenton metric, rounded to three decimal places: 1.024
